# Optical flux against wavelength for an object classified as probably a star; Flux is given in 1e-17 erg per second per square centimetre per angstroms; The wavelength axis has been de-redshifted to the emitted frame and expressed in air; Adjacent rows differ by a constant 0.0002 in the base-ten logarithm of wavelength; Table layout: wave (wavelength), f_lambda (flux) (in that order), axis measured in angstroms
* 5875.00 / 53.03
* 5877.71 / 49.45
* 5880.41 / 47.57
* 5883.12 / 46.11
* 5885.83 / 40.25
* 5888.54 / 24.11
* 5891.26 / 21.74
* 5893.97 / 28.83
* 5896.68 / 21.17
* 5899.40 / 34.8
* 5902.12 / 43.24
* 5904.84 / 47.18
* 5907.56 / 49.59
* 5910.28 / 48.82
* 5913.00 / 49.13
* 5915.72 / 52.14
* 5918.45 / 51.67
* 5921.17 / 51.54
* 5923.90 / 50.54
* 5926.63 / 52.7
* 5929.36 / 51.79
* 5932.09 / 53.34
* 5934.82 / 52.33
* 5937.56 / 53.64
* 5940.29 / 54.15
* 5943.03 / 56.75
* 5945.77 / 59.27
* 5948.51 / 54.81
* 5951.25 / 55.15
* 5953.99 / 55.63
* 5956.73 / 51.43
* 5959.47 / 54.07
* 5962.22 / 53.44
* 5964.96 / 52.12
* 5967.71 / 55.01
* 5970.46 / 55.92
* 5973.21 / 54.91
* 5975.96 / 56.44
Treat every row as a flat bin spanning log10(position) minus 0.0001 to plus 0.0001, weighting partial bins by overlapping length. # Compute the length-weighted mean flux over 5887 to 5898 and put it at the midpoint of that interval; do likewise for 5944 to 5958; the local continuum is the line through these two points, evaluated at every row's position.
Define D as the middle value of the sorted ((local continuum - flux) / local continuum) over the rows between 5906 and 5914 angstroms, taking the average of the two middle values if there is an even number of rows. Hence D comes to -0.4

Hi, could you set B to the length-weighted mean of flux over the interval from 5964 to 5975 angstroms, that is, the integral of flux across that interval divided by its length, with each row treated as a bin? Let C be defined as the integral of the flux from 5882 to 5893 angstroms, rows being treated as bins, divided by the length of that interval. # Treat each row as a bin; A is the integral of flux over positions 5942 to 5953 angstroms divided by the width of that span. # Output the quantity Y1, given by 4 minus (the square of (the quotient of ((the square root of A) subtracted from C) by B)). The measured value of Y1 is 3.79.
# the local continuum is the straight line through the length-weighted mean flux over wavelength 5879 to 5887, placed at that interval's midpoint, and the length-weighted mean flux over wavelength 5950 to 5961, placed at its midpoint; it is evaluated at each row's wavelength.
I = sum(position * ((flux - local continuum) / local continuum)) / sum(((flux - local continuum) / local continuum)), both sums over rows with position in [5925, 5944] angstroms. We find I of 5936.1 angstroms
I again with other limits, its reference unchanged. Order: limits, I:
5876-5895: 5892.7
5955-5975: 5963.3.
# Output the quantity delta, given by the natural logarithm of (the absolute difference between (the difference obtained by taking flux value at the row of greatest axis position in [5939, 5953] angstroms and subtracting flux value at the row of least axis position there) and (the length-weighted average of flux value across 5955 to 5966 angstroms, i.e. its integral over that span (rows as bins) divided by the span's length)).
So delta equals 3.95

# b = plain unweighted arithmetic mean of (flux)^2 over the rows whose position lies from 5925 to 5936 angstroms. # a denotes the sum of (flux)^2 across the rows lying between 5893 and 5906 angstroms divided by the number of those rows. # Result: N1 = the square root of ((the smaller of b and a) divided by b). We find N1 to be 0.69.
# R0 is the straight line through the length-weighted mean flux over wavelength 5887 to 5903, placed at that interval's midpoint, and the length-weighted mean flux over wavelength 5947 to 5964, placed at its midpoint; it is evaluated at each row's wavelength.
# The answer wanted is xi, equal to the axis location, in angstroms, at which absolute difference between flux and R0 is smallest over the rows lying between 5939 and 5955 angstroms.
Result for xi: 5953.99 angstroms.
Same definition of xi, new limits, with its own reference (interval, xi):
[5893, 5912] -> 5893.97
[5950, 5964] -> 5959.47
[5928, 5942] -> 5940.29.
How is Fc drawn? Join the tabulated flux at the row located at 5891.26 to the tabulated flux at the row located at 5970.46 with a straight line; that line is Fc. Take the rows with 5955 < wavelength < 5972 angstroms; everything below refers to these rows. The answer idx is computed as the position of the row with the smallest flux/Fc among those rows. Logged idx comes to 5964.96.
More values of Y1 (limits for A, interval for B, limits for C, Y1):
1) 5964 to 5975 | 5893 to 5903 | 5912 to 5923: 2.08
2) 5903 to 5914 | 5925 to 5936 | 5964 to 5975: 3.18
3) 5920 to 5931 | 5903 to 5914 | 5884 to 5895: 3.79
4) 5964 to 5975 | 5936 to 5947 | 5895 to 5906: 3.73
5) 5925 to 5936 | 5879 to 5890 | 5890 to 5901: 3.75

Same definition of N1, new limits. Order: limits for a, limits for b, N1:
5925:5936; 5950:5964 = 0.97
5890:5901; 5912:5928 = 0.53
